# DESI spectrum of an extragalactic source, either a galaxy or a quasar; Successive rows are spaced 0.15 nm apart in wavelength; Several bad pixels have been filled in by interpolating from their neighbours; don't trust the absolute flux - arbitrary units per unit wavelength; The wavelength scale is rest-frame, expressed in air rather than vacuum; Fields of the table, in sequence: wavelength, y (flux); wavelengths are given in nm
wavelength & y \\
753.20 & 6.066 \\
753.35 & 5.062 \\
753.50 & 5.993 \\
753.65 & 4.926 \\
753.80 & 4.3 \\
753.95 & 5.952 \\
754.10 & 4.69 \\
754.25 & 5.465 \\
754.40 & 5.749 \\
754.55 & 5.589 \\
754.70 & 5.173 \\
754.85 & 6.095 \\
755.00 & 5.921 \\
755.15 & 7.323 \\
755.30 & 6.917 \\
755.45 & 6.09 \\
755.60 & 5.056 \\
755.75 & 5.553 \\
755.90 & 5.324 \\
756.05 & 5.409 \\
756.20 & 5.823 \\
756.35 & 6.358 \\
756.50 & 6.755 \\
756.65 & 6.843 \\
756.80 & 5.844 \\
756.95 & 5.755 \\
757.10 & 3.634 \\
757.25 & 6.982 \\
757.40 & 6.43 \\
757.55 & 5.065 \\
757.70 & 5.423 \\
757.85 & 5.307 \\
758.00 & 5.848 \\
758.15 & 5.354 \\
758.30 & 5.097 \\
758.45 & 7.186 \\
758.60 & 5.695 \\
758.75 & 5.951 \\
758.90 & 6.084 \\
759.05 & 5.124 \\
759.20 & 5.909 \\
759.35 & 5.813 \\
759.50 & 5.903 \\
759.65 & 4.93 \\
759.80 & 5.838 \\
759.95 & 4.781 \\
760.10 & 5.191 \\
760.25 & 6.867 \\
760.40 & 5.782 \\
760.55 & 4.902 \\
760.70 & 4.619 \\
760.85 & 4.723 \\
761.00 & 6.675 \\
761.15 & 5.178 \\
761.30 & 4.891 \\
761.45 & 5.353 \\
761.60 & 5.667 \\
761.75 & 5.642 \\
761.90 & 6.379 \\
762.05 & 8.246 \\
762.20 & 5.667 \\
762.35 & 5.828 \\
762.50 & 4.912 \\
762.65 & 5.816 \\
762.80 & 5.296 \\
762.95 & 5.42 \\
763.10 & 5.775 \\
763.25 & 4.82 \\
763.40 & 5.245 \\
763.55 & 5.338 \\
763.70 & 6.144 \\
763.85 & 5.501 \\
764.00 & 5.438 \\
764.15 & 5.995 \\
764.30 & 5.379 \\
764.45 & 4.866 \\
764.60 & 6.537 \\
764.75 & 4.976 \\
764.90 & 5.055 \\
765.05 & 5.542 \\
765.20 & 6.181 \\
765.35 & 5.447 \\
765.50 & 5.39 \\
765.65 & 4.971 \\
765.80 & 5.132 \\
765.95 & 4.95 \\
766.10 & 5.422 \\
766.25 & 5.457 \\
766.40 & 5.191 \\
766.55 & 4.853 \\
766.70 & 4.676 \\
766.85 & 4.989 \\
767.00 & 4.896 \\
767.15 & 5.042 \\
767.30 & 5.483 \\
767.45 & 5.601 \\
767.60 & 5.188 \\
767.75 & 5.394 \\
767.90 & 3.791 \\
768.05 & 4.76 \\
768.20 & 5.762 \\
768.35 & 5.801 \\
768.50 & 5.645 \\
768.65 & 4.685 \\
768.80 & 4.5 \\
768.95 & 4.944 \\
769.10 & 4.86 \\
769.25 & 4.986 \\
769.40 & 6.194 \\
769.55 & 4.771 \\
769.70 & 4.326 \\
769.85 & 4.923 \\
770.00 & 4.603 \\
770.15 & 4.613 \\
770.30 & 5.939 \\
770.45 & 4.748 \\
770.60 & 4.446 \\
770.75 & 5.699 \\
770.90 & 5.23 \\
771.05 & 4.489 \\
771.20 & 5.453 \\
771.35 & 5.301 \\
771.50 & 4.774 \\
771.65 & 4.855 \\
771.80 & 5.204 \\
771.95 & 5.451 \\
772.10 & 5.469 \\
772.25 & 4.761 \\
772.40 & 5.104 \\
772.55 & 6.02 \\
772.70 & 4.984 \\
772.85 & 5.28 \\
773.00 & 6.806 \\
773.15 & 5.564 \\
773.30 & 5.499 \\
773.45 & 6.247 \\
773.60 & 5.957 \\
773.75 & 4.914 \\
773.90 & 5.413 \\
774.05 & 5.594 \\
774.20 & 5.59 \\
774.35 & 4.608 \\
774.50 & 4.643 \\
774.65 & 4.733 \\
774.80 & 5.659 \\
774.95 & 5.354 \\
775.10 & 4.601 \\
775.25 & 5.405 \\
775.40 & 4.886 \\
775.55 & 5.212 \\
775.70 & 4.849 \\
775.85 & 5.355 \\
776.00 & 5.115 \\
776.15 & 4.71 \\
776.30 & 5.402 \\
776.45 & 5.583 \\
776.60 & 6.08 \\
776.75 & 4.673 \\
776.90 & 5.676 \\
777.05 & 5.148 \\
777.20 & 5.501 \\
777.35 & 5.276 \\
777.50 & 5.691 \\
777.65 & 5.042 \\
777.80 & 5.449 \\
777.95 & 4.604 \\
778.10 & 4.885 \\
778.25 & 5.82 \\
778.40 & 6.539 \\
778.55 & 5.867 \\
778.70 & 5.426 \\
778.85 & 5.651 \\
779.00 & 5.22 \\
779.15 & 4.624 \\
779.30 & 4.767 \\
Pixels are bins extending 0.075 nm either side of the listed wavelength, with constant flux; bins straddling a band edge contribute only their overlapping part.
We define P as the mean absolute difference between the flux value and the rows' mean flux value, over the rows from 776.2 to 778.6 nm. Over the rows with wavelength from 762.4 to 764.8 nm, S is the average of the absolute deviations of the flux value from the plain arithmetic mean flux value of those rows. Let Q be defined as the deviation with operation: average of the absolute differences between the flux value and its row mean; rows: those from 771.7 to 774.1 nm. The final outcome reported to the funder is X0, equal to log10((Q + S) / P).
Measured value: 0.29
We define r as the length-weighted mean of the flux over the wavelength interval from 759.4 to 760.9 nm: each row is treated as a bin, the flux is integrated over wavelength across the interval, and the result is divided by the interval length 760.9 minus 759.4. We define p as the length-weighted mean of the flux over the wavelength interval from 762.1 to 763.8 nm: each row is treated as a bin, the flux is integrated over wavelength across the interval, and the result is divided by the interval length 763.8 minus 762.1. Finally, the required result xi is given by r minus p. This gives -0.15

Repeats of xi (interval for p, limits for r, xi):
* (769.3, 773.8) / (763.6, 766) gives 0.22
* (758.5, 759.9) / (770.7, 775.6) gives -0.41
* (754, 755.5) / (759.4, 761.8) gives -0.46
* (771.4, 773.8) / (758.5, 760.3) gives 0.24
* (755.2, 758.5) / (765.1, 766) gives -0.46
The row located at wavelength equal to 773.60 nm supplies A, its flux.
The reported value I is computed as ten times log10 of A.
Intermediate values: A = 5.957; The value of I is 7.8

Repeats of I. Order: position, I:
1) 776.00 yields 7.1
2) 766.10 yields 7.3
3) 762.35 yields 7.7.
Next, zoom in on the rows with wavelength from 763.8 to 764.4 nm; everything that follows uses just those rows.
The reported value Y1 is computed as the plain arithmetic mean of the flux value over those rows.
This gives 5.6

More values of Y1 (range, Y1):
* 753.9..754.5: 5.5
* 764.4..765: 5.4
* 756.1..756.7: 6.4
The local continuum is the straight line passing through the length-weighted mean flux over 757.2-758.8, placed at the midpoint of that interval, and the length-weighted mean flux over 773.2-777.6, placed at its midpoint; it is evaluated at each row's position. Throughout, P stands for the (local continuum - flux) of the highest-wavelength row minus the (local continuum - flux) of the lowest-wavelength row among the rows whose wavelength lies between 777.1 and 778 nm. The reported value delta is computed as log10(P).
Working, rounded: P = 0.87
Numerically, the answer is -0.1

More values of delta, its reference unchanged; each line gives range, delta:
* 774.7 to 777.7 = -0.3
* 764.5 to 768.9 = 0.3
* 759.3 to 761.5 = -0.4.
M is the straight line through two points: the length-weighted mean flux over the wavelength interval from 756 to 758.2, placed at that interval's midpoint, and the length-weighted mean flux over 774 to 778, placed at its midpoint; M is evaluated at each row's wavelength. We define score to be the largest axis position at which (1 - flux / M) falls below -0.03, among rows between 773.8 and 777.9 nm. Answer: 777.80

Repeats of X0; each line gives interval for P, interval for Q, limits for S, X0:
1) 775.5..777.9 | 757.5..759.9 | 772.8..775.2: 0.47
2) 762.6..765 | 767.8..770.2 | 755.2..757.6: 0.49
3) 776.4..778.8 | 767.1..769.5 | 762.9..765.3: 0.34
